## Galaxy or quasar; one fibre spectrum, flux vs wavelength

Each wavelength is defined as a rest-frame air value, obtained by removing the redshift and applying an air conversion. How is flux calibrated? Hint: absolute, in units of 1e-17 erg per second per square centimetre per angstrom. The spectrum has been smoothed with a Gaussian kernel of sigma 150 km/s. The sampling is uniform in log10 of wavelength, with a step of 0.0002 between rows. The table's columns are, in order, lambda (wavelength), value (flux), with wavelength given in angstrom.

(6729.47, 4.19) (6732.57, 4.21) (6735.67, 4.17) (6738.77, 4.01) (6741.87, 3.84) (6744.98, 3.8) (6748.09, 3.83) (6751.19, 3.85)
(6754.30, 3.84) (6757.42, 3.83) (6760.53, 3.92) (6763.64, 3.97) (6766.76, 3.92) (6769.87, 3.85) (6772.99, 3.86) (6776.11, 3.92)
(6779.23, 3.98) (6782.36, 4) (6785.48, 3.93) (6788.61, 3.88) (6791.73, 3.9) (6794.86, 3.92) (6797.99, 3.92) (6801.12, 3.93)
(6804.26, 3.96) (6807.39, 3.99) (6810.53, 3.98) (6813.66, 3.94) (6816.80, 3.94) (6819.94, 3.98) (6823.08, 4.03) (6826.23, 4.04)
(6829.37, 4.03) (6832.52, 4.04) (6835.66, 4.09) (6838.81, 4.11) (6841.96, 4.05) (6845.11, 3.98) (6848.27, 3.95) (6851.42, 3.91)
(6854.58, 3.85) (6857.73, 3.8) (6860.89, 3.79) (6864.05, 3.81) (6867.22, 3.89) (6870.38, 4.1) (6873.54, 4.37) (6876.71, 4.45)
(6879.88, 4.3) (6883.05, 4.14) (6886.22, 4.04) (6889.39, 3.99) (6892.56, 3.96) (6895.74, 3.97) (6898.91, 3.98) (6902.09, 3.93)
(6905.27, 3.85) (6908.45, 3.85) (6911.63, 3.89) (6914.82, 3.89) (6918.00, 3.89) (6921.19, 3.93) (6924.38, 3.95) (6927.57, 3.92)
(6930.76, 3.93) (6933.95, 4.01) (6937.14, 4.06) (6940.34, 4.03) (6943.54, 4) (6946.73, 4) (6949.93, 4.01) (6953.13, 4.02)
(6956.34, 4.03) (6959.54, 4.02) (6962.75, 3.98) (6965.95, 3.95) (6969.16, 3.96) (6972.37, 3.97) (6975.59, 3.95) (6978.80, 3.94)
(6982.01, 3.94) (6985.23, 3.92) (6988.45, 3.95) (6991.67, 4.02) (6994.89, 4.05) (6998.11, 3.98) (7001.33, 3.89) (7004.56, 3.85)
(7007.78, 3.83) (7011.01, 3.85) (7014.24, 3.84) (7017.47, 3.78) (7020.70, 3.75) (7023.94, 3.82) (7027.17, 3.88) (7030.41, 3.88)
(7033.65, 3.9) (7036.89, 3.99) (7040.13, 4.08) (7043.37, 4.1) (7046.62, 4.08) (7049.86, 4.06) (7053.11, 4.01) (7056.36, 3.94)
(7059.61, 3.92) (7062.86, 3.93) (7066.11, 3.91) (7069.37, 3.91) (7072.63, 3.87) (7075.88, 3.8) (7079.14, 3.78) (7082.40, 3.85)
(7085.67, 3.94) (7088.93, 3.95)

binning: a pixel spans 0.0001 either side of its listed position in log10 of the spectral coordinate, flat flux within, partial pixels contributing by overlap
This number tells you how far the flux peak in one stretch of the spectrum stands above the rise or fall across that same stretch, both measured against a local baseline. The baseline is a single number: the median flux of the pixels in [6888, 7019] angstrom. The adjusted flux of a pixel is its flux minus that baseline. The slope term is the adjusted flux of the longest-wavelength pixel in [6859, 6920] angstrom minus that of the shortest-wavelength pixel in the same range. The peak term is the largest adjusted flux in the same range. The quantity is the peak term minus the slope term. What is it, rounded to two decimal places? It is 0.40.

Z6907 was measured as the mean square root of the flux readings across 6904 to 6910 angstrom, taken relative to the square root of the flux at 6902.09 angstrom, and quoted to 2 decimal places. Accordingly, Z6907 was 0.99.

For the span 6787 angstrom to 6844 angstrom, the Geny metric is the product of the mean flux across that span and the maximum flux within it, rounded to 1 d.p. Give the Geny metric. 16.4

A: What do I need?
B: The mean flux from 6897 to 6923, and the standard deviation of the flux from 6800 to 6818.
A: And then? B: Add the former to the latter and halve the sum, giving 1.96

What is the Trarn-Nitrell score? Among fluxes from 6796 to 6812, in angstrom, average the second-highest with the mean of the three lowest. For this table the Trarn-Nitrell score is 3.96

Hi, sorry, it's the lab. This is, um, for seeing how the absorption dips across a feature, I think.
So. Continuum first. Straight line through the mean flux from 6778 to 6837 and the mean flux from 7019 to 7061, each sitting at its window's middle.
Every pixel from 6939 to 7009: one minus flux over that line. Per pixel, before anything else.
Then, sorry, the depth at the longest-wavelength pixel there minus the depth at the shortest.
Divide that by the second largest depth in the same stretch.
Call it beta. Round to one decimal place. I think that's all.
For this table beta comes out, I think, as 1.8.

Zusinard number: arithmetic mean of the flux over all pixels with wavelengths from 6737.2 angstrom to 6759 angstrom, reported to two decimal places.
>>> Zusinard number 3.86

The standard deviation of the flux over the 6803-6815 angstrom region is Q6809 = 0.02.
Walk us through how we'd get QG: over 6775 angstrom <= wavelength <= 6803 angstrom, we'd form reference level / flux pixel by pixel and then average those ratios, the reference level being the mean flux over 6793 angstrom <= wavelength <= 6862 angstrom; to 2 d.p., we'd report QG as 1.01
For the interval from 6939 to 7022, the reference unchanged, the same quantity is 1.01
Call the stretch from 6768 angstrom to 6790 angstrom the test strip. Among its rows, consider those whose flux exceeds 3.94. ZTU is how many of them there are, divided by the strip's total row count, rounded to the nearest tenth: 0.3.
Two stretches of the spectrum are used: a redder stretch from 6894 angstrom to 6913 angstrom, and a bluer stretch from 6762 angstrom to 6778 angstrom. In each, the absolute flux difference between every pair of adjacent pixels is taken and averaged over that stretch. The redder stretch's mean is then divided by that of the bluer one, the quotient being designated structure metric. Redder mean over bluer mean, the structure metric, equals 0.76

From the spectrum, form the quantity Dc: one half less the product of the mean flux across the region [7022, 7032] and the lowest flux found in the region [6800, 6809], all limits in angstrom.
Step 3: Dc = -14.7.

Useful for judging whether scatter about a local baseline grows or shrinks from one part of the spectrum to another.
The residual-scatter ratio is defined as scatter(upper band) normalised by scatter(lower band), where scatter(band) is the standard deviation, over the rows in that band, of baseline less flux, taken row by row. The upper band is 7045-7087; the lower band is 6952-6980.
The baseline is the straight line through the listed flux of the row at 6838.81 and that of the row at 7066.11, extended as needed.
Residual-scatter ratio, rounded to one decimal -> 2.9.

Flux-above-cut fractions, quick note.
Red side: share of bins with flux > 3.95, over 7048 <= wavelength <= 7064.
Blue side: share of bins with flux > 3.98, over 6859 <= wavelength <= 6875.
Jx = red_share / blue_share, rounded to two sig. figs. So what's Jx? 1.0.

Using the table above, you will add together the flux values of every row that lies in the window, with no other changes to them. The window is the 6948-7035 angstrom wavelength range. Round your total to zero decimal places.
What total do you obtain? 106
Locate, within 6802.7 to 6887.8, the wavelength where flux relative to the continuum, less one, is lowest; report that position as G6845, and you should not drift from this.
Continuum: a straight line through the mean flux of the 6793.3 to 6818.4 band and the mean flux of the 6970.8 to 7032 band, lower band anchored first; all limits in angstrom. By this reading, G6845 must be 6860.89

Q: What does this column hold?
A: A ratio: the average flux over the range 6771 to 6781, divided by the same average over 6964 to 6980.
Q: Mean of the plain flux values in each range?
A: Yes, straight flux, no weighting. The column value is 0.99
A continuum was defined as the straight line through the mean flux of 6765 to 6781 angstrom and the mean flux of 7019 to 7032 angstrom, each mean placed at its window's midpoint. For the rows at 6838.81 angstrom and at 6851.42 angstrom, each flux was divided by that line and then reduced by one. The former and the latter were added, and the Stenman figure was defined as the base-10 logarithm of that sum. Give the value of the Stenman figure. -1.19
